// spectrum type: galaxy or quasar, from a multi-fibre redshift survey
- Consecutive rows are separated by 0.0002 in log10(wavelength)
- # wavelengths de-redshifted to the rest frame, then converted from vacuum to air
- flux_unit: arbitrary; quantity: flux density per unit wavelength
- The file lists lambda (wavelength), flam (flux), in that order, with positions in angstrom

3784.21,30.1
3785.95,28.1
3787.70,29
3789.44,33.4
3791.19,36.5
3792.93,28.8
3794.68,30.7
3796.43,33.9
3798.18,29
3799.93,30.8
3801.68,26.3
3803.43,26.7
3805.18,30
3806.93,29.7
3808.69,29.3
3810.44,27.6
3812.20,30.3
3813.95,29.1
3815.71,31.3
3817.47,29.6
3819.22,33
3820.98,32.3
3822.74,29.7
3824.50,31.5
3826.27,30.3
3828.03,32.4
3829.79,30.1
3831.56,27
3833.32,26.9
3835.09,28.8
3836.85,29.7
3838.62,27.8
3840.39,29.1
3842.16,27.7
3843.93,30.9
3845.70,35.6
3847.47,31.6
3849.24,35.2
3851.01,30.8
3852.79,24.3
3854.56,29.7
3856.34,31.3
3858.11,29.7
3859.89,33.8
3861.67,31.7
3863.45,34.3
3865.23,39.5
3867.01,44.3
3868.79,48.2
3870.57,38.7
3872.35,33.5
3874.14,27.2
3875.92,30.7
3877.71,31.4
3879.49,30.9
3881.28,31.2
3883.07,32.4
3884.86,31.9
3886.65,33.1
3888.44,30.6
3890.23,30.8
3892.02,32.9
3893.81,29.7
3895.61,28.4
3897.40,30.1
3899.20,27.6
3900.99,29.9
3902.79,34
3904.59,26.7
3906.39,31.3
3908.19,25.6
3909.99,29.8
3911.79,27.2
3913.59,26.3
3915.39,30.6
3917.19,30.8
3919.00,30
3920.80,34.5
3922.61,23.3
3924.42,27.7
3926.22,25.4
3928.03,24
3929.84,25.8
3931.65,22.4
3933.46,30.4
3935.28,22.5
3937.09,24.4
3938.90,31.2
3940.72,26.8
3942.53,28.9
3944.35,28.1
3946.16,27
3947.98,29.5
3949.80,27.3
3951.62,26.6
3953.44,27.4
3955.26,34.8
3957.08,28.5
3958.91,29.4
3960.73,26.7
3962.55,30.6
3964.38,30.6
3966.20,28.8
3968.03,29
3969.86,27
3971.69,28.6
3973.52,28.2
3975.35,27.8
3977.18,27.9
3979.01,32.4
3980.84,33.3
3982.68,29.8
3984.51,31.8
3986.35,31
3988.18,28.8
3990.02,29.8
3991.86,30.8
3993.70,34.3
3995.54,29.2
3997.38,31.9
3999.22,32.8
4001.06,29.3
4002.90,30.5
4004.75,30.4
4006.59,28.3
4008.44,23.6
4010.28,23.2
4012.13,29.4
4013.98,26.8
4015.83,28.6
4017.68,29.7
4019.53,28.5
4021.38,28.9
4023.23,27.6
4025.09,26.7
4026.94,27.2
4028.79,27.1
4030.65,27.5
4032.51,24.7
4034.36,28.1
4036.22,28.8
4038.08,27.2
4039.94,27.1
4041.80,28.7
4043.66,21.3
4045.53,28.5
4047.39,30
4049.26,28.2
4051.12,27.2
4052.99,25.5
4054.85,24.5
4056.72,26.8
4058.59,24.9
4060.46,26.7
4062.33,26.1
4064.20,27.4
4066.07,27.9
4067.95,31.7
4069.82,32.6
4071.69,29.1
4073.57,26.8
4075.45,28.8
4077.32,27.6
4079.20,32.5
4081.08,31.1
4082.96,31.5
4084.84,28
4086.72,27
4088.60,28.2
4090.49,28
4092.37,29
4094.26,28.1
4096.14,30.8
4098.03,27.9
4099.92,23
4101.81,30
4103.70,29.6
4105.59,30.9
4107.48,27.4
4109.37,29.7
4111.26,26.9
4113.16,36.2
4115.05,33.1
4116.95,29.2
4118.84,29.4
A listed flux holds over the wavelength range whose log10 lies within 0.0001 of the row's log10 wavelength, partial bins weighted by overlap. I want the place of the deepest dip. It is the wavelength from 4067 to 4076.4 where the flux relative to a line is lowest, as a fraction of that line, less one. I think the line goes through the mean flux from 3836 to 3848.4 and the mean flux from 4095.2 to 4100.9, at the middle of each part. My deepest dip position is 4073.57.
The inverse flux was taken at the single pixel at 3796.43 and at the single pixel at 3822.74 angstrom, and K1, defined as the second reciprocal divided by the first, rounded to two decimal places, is 1.14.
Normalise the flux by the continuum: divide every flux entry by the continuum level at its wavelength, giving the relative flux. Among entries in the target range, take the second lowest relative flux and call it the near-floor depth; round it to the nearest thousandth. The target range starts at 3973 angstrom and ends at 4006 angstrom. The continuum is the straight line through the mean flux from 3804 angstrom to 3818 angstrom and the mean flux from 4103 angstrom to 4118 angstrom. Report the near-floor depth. 0.929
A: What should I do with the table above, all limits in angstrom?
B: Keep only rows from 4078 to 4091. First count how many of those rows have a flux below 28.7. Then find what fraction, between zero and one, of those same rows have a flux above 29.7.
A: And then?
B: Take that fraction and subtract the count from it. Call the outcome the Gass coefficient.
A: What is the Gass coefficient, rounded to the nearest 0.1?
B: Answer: -3.6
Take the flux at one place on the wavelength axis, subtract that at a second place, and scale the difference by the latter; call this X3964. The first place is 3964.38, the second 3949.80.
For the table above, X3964 0.1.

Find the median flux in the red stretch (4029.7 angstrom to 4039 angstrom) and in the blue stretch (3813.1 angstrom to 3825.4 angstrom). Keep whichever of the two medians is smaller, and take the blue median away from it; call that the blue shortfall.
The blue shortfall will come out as -3.8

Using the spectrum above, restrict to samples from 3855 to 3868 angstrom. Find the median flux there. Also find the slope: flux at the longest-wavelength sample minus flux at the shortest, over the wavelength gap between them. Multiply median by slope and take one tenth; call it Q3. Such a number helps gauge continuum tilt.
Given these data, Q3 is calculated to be 4.1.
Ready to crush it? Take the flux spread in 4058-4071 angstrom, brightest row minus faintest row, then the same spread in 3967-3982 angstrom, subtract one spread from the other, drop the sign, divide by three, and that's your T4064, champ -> 0.47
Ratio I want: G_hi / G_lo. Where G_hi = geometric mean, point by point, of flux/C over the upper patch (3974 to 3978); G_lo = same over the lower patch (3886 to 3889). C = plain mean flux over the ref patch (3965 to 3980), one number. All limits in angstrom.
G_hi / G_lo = 0.88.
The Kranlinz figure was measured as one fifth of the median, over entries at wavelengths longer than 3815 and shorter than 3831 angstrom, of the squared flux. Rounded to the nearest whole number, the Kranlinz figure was 196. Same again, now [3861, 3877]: 235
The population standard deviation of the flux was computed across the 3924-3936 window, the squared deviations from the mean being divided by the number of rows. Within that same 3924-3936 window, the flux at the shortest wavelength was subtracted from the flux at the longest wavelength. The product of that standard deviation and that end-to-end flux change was -14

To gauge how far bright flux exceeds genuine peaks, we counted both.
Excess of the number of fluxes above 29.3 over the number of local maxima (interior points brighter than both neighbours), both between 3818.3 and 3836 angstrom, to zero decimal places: 5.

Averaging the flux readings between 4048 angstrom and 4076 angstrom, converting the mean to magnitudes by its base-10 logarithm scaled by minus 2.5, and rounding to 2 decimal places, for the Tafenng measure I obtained -3.60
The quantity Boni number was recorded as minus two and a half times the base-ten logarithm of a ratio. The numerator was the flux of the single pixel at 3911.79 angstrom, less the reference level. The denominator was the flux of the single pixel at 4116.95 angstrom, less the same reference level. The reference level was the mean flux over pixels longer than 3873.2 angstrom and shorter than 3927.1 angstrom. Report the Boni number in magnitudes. -1.7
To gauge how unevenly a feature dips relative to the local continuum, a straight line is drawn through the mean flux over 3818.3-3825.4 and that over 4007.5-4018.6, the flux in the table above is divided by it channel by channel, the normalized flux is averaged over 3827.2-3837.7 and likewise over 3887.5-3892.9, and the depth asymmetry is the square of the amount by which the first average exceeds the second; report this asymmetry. 0.015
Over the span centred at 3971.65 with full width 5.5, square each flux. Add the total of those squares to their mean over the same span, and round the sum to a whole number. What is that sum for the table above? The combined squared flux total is 3123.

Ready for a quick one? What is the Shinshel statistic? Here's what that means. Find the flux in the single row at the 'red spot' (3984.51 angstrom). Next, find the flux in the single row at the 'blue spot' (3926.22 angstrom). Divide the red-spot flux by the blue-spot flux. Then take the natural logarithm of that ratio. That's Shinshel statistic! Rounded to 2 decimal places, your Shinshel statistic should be 0.22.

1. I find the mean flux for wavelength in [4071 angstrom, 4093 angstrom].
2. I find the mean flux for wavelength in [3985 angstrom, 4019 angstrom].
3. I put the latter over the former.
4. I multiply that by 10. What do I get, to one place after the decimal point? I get 10.1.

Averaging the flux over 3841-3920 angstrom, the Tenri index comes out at 31.6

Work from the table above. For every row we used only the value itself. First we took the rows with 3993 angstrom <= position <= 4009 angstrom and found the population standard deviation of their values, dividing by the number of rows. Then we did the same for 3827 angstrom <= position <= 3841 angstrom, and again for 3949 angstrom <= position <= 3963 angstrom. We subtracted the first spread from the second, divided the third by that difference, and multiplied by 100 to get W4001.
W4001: -216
